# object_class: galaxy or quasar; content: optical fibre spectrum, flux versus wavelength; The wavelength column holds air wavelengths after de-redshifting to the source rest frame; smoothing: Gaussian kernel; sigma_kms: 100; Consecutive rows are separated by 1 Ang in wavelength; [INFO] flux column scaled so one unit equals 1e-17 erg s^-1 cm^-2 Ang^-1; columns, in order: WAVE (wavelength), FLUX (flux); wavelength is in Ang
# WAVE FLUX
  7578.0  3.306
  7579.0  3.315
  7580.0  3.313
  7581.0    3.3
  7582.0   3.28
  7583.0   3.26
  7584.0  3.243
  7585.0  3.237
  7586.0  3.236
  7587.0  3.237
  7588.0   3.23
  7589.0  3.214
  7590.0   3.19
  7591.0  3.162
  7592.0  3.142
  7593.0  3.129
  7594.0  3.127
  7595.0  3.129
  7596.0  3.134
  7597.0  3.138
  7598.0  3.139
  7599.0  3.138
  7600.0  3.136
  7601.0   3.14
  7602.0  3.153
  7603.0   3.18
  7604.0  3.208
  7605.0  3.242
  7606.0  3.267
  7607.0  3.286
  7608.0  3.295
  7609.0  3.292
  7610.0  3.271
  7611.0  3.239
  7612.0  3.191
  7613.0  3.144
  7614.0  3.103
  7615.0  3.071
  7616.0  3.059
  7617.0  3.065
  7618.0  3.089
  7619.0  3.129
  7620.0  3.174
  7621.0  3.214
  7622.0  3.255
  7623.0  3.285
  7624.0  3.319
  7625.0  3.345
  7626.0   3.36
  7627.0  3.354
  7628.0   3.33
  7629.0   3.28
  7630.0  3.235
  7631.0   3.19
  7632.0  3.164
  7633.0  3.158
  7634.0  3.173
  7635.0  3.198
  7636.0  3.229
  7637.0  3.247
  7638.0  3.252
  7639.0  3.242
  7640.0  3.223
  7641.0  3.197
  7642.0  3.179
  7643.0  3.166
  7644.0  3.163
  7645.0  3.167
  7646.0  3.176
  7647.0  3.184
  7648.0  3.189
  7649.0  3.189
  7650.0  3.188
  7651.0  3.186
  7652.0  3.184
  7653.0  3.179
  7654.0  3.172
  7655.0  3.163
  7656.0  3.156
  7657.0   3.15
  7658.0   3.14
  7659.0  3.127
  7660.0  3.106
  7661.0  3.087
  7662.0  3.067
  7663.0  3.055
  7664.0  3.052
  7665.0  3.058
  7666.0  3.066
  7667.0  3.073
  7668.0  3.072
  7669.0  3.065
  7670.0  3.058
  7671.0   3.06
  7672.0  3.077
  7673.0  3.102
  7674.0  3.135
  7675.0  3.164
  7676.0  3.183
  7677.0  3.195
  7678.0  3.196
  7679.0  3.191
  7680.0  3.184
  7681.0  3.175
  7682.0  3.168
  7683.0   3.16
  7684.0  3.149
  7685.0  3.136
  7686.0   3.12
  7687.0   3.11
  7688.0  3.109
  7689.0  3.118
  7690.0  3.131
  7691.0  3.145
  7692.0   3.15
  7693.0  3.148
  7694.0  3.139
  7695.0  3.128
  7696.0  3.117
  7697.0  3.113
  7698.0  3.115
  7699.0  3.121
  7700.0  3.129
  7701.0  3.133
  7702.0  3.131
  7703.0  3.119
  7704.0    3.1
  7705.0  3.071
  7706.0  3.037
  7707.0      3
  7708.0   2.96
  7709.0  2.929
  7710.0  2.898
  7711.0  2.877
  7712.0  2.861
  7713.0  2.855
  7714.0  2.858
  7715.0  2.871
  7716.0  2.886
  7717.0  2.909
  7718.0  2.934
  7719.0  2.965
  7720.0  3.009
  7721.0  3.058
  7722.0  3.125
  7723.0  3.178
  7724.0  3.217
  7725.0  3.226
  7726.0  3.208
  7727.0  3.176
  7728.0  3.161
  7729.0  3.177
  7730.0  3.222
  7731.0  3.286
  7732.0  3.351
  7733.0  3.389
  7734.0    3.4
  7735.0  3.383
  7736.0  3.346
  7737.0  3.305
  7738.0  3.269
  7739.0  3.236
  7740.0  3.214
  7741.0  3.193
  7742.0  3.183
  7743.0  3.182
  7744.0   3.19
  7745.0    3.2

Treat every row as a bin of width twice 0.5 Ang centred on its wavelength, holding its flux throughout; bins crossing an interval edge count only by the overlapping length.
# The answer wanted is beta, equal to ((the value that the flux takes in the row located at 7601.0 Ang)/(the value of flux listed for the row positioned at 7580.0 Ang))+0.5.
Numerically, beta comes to 1.45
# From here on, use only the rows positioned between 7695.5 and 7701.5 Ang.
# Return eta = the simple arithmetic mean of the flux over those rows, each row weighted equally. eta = 3.12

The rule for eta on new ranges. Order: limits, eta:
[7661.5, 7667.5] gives 3.06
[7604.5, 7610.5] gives 3.28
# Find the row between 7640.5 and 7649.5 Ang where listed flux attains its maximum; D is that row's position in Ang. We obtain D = 7641.0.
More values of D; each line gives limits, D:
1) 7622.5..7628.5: 7626.0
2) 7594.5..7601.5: 7601.0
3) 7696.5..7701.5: 7701.0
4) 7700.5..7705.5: 7701.0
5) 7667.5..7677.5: 7677.0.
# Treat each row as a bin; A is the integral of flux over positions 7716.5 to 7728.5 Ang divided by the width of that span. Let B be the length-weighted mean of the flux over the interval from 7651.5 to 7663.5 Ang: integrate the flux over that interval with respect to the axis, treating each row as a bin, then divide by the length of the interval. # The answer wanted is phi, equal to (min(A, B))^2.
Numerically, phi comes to 9.6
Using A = 3.10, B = 3.13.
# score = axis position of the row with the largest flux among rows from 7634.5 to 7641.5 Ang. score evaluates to 7638.0 Ang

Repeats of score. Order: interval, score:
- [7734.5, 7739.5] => 7735.0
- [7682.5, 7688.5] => 7683.0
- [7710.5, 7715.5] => 7711.0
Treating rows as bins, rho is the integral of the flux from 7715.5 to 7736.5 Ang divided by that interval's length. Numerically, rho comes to 3.17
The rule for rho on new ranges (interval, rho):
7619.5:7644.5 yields 3.24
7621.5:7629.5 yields 3.32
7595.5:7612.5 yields 3.20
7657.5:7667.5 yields 3.08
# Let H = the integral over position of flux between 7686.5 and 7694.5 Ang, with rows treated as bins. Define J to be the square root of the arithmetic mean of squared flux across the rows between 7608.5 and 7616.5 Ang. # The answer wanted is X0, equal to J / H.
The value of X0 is 0.127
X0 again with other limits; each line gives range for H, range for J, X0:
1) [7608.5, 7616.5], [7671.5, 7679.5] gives 0.124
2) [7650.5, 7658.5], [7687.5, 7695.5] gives 0.124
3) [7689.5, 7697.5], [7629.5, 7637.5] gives 0.128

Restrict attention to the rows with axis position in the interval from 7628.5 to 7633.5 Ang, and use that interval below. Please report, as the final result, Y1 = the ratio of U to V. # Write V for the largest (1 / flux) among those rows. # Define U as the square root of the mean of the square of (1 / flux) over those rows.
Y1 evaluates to 0.986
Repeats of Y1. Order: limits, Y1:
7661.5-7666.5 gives 0.998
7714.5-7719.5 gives 0.986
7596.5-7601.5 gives 0.999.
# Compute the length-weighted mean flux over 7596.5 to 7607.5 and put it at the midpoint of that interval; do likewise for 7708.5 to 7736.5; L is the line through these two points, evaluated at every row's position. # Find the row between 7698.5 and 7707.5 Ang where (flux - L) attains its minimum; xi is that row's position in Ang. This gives 7707.0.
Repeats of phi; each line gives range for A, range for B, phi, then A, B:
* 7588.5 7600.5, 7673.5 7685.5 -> 9.9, 3.15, 3.17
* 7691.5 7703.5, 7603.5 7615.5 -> 9.8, 3.13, 3.22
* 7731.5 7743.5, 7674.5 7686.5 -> 10.0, 3.29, 3.17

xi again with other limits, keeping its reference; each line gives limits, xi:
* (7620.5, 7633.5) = 7633.0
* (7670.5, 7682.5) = 7671.0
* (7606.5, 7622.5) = 7616.0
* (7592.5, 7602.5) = 7594.0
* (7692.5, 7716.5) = 7713.0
